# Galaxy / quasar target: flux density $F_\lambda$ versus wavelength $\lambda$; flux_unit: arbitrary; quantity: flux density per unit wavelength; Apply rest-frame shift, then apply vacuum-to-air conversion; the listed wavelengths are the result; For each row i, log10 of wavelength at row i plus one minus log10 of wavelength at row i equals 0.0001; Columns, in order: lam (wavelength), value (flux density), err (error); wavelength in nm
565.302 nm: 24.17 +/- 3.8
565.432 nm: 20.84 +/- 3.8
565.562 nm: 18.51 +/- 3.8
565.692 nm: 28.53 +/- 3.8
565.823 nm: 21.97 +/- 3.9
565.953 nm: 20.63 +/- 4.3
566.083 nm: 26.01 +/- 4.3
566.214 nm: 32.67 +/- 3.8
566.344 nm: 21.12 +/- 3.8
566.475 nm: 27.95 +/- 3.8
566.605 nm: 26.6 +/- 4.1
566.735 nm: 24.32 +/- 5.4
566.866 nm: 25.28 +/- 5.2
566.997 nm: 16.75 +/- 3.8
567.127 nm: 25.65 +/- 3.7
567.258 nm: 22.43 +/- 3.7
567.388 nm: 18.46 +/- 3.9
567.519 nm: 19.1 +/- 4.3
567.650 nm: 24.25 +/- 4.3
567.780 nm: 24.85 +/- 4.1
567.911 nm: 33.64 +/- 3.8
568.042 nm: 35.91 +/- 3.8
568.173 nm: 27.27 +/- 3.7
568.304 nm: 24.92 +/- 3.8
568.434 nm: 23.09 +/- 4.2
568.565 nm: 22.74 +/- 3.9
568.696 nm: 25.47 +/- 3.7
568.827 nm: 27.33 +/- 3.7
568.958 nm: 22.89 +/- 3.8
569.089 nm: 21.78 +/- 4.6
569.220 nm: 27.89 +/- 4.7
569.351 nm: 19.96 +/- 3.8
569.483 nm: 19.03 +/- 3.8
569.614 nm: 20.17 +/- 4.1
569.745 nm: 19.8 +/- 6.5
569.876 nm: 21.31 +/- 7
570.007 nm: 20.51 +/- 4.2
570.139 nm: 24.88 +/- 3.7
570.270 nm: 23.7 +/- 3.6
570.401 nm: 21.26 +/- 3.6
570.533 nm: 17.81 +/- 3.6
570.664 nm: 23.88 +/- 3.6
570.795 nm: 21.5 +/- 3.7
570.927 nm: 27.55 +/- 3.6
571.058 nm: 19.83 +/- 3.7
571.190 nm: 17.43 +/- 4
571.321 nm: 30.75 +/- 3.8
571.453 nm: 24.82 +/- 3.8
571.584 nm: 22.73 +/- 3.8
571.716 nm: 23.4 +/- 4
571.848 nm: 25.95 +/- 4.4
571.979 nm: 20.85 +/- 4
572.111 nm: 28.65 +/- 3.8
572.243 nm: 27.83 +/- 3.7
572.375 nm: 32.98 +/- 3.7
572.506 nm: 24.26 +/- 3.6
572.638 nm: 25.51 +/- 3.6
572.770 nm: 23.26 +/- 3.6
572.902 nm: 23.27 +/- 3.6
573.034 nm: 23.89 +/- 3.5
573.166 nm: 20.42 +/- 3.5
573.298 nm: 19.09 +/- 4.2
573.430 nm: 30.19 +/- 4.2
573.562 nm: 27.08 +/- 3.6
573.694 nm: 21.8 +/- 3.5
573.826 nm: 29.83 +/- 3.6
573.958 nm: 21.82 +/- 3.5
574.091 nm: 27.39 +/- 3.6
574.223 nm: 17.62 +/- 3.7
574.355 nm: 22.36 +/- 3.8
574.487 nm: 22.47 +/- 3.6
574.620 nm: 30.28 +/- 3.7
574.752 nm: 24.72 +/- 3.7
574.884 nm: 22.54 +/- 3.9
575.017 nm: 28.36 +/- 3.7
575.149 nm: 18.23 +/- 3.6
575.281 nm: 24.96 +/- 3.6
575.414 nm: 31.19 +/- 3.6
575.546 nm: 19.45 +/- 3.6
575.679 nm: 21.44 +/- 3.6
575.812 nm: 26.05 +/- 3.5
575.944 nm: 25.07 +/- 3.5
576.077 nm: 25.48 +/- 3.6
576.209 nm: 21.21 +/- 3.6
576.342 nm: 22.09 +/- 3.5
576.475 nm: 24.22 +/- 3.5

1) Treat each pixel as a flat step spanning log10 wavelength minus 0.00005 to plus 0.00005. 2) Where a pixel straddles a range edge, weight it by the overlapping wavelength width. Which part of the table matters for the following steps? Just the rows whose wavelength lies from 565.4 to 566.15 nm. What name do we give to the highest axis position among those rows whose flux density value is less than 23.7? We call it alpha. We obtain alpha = 565.953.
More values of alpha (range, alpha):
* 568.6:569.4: 569.351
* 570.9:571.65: 571.584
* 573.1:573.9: 573.694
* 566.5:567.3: 567.258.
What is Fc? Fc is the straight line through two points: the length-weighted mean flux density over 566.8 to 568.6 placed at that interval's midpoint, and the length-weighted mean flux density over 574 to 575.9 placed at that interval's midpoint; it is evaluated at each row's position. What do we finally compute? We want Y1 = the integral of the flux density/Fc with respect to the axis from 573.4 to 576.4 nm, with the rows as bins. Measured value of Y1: 3.04 nm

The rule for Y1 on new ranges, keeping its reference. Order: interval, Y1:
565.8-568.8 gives 3.03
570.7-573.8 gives 3.14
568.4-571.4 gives 2.78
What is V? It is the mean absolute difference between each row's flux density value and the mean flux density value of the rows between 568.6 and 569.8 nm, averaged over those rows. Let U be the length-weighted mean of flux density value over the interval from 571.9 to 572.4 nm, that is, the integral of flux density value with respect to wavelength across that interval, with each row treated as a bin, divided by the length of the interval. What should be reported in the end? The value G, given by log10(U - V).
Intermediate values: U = 27.1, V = 2.8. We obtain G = 1.38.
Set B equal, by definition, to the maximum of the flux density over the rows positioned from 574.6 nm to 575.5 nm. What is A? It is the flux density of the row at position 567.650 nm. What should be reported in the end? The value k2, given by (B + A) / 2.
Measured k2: 27.7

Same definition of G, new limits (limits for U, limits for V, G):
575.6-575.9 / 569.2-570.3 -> 1.33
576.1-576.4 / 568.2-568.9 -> 1.32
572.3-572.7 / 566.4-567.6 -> 1.39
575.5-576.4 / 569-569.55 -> 1.31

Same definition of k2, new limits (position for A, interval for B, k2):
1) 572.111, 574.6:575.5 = 29.9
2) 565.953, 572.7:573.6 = 25.4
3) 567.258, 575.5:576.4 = 24.2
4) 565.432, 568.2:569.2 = 24.1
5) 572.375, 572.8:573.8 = 31.6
